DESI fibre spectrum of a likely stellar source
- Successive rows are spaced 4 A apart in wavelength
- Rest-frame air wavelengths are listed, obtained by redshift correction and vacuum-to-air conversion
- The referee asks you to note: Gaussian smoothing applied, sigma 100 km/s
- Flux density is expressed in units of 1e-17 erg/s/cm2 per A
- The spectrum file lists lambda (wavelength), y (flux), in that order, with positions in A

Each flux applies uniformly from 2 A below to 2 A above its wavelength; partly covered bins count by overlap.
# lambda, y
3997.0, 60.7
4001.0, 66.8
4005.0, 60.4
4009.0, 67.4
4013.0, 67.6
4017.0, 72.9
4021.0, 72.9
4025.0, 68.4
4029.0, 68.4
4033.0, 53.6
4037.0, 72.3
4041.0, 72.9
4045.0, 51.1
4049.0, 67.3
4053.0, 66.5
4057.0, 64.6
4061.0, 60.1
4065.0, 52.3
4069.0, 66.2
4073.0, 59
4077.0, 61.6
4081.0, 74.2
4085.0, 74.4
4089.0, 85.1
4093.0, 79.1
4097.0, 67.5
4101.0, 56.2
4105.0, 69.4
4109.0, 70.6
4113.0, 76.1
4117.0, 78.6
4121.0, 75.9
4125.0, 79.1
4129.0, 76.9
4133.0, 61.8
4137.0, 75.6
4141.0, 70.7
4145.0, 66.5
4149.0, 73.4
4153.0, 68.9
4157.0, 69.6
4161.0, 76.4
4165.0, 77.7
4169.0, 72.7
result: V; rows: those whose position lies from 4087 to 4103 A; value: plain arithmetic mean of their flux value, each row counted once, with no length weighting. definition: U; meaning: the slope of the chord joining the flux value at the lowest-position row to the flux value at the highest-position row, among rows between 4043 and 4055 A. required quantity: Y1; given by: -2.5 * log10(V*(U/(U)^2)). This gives -3.9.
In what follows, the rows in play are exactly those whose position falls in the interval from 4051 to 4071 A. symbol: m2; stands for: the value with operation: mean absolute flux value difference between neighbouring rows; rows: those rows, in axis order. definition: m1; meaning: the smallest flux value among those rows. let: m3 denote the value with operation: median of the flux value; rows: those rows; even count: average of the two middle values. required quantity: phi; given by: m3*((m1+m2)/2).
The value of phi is 1916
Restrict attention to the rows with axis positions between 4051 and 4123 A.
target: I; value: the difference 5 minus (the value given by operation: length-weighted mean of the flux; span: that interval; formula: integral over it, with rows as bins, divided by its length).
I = -64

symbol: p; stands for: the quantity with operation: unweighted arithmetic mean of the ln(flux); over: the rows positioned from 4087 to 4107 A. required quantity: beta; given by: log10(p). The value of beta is 0.629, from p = 4.26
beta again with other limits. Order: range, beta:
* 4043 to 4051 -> 0.610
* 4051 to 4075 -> 0.614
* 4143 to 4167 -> 0.631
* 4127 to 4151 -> 0.629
